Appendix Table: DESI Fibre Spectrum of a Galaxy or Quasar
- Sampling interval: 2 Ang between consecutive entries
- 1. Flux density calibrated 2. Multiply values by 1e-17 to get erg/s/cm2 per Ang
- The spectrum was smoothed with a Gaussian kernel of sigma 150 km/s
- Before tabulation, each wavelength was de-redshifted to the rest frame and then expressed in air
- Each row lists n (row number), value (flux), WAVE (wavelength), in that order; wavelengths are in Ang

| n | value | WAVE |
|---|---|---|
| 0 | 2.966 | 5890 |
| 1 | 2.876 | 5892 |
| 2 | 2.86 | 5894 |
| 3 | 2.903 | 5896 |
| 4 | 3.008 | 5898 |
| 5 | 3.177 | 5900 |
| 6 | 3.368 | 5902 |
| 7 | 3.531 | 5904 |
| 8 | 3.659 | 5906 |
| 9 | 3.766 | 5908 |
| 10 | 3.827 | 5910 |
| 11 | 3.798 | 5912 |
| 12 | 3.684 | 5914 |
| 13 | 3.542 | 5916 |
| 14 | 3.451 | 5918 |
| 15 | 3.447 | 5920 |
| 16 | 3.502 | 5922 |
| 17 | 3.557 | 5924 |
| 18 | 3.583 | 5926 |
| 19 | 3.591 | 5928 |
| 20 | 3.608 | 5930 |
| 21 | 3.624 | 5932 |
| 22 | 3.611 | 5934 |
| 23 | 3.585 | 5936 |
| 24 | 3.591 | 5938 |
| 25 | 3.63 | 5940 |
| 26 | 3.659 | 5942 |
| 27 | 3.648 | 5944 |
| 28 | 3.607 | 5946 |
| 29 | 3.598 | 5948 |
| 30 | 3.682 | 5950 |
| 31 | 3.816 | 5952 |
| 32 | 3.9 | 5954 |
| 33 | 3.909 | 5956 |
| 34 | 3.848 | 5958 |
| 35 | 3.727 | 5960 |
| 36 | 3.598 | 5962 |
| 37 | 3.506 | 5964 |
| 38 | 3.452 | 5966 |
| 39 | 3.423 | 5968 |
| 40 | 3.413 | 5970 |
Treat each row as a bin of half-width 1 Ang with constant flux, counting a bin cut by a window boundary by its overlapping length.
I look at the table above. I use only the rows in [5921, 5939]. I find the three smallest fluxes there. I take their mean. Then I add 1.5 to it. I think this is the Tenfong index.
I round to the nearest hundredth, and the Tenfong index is 5.05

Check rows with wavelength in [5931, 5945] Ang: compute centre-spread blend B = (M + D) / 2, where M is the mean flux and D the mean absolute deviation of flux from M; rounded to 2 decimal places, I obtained 1.82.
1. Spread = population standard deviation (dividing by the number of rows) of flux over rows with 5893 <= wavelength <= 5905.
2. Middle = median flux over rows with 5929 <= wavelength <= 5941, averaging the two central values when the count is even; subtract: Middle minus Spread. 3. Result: 3.37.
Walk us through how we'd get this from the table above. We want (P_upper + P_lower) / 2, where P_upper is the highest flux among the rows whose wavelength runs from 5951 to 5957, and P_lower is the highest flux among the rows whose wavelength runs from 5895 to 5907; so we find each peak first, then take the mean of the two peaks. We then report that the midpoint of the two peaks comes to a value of 3.78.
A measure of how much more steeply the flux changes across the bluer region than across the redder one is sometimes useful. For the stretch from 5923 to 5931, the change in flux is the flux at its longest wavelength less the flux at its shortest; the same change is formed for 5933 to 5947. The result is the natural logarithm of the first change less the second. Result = -2.9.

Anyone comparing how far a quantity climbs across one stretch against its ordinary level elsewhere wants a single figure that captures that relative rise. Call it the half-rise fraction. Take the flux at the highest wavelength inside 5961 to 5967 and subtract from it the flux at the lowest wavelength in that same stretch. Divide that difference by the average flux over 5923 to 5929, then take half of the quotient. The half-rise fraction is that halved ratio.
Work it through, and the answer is -0.020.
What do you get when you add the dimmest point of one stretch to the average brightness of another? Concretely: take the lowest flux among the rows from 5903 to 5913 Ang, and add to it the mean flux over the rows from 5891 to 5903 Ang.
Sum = 6.6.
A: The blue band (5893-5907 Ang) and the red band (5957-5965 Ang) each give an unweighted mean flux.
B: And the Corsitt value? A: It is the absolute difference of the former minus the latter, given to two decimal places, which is 0.45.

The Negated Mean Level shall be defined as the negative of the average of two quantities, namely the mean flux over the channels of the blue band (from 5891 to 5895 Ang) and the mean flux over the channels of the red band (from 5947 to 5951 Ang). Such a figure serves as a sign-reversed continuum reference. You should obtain -3.25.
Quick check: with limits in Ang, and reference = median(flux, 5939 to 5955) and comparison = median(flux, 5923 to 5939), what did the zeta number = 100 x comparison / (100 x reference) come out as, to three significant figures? 0.983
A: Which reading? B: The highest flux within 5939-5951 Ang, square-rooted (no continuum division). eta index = 1.92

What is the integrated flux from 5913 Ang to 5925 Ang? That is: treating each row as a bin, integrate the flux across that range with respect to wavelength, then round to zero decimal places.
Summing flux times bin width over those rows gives 42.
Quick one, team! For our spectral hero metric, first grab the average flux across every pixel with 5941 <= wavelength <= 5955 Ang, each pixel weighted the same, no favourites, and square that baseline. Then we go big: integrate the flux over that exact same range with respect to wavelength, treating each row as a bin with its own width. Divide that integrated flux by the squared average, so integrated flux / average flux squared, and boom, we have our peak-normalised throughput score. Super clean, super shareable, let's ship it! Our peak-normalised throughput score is 3.78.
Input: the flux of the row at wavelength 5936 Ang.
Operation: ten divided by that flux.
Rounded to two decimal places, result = 2.79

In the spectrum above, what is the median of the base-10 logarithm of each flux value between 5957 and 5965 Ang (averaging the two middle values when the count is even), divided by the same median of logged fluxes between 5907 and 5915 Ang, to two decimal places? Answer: 0.98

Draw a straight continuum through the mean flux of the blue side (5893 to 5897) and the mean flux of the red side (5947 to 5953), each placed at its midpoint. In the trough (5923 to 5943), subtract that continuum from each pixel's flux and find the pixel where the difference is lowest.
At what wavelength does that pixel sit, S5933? 5938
